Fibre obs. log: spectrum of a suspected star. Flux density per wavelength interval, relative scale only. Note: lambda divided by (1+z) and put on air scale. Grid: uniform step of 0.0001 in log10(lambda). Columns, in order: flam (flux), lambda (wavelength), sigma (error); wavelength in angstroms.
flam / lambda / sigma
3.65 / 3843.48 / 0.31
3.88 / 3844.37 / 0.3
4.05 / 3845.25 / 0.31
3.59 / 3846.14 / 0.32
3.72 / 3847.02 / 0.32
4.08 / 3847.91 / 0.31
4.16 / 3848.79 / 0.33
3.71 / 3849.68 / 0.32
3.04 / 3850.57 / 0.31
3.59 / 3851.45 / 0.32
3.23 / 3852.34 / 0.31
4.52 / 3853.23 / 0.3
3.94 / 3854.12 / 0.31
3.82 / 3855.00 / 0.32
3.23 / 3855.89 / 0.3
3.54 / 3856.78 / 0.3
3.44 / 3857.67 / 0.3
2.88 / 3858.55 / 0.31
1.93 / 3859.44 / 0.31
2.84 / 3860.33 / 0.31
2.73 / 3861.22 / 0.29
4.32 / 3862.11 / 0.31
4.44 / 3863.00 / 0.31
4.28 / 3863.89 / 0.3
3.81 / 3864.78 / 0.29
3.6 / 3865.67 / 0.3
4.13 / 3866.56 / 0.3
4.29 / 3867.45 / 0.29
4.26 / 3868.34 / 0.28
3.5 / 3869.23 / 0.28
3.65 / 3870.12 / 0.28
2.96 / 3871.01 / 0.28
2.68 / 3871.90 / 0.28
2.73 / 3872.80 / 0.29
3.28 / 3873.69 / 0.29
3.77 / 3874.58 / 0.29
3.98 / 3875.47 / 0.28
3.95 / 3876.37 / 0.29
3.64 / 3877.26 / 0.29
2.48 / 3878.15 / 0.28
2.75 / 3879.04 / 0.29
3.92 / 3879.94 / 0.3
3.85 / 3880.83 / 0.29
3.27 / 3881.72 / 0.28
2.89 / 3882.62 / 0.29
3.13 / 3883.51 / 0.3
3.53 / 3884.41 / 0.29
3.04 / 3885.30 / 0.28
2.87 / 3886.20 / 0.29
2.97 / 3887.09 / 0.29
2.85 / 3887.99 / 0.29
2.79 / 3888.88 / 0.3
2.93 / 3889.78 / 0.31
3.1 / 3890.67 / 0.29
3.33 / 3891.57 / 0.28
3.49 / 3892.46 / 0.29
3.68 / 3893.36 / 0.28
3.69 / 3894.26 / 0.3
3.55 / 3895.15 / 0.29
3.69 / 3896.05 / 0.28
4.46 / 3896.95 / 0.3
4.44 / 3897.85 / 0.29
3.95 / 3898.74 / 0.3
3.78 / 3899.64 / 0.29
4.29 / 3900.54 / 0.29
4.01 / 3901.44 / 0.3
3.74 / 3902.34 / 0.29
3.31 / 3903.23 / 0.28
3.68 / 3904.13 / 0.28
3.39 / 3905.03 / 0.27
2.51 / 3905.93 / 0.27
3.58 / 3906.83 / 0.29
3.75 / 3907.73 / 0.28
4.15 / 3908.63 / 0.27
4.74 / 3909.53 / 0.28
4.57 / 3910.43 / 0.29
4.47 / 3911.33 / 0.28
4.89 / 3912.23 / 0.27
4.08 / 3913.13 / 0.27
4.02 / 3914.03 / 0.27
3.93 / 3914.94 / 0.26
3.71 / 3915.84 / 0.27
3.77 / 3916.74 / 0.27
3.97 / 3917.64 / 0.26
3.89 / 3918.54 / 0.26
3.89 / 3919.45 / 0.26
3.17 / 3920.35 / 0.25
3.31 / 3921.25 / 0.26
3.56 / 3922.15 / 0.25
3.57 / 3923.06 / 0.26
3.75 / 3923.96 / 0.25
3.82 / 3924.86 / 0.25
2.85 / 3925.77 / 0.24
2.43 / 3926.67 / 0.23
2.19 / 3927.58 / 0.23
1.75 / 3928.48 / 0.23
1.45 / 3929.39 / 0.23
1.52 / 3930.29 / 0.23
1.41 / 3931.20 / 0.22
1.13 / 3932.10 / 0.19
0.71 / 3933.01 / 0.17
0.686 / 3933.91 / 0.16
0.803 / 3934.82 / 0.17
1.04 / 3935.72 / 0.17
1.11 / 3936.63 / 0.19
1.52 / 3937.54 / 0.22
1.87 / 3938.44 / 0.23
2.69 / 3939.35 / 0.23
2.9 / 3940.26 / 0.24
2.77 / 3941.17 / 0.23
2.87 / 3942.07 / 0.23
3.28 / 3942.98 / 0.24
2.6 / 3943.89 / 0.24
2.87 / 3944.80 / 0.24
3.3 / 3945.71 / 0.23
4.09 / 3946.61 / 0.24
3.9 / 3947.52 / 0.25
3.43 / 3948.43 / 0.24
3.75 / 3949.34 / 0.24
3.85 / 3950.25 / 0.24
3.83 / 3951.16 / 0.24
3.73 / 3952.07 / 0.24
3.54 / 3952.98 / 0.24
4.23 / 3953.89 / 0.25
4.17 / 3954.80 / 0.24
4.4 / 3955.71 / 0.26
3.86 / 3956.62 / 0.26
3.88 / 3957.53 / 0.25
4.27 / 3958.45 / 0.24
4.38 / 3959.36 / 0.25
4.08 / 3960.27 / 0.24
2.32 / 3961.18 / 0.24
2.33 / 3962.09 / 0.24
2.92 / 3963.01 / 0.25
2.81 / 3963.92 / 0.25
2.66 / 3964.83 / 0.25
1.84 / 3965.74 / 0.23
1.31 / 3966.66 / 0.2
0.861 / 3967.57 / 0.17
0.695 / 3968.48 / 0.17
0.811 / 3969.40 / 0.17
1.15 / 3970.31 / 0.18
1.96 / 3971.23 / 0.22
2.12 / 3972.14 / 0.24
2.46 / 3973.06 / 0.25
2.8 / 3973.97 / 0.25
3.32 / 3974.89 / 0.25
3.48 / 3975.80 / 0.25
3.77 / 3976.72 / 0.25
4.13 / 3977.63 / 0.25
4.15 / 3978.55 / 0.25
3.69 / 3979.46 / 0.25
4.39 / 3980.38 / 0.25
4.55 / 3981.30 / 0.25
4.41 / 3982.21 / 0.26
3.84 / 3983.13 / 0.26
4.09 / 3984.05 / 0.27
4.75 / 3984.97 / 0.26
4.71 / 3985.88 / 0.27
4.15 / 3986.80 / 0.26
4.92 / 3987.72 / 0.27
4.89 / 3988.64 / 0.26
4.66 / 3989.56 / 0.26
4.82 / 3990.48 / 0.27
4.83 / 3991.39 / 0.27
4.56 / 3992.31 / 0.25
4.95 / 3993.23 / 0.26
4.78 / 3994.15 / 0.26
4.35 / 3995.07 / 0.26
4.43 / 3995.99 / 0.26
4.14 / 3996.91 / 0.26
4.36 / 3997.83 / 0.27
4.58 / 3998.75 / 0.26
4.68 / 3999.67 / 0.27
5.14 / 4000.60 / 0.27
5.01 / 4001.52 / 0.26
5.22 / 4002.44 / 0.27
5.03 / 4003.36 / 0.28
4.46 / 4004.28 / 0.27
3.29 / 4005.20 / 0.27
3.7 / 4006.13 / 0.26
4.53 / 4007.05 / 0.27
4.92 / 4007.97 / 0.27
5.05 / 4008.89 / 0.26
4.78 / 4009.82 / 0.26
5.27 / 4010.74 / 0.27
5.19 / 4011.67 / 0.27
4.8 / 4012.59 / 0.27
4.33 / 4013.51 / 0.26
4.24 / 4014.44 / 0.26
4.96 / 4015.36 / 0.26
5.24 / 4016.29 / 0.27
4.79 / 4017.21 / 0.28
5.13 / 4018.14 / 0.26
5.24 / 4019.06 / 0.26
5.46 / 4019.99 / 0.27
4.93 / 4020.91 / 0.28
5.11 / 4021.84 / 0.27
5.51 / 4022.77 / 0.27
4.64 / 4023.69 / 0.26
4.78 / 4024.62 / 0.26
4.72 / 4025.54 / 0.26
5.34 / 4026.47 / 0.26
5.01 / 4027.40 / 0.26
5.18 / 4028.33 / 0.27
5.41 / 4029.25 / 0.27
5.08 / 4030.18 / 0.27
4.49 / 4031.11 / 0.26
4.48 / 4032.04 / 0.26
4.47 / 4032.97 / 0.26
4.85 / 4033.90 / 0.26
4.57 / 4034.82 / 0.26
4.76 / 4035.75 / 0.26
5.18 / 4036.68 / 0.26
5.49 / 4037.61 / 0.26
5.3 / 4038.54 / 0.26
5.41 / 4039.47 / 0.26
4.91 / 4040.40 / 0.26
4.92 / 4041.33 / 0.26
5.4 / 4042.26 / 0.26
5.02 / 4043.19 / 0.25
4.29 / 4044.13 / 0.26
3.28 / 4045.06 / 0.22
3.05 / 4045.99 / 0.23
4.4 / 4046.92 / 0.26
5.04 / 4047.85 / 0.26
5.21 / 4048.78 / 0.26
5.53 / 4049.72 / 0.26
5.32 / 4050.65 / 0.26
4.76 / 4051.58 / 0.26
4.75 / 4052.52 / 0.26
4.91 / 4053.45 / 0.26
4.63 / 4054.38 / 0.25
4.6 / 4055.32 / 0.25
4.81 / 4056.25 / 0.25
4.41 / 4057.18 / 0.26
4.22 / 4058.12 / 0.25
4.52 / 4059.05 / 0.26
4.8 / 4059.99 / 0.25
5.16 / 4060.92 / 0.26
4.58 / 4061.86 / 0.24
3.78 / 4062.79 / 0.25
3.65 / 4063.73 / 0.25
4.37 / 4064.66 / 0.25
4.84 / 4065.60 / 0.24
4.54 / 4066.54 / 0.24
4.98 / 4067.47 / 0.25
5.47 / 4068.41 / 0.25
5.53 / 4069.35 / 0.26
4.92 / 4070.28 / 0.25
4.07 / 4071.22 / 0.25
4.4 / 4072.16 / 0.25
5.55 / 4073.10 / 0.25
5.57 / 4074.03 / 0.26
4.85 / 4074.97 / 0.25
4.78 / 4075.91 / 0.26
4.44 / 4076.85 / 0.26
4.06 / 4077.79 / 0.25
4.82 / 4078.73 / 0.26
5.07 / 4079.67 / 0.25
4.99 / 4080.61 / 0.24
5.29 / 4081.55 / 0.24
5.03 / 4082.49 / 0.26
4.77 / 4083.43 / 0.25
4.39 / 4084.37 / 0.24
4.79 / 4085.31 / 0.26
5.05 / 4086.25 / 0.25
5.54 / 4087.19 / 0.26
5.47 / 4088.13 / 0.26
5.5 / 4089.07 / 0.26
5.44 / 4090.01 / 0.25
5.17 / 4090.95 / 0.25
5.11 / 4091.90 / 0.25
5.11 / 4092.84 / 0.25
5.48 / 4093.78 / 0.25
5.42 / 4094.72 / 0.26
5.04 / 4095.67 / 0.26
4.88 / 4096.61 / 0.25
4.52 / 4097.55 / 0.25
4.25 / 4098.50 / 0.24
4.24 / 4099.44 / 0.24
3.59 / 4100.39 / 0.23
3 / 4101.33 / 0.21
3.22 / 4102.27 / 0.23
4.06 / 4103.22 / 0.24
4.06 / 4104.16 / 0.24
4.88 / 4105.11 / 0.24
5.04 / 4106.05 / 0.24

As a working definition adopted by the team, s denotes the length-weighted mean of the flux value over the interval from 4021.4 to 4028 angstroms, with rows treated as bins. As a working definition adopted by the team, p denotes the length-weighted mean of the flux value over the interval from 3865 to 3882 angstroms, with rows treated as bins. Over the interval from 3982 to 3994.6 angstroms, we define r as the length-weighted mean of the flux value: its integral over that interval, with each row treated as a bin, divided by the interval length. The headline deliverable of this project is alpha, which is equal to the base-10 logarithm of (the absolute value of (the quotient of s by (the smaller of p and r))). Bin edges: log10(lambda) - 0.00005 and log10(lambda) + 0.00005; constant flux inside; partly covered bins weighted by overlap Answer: 0.15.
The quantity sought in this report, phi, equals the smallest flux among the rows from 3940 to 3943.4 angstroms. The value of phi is 2.77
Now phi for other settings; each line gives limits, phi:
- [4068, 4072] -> 4.07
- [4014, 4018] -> 4.24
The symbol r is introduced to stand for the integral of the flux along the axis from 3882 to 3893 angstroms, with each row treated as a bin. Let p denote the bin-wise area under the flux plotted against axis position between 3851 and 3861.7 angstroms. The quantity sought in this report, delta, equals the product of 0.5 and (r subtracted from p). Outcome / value 0.8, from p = 35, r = 34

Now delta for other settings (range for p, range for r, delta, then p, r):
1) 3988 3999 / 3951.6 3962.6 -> 4.7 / 51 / 41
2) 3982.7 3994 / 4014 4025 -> -1.5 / 52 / 55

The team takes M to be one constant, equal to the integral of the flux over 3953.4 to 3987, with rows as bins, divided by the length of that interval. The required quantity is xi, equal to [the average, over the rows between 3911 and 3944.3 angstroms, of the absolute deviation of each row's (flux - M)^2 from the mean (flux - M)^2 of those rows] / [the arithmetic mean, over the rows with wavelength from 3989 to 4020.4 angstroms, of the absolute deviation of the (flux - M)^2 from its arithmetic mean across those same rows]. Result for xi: 1.7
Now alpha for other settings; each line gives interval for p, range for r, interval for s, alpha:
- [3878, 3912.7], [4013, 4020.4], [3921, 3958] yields -0.11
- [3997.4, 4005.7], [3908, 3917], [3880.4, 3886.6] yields -0.12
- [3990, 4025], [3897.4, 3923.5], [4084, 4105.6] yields 0.09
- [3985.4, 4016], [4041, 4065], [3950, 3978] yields -0.19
